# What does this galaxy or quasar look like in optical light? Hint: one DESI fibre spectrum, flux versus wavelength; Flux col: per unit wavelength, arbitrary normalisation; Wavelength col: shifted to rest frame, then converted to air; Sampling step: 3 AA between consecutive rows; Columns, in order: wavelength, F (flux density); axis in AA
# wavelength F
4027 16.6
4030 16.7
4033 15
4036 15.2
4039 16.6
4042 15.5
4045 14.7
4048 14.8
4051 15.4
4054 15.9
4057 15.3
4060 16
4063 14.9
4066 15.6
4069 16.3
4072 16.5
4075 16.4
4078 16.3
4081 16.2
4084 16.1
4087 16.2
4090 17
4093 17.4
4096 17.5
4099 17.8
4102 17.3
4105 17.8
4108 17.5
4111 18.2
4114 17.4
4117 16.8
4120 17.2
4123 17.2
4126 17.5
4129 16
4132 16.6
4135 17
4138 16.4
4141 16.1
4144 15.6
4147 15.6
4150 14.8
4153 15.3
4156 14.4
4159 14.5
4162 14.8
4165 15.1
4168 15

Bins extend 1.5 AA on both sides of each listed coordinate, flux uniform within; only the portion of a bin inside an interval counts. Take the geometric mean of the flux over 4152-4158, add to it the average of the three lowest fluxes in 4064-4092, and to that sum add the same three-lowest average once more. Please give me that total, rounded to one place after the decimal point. 46.8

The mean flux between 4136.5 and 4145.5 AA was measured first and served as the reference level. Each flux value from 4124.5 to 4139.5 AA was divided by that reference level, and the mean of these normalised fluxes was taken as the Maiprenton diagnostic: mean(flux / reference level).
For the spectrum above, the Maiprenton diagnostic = 1.04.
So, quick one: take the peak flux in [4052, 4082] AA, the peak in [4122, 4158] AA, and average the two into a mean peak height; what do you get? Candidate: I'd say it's 17.0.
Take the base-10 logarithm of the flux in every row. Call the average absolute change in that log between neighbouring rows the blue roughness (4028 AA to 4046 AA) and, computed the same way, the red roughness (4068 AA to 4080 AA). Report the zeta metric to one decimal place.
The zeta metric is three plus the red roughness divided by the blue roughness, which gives 3.1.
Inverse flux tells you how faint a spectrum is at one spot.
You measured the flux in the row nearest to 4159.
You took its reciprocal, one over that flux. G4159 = 0.069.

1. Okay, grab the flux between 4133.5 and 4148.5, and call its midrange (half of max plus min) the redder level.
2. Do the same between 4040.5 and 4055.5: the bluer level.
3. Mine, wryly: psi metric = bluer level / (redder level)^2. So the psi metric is 0.0576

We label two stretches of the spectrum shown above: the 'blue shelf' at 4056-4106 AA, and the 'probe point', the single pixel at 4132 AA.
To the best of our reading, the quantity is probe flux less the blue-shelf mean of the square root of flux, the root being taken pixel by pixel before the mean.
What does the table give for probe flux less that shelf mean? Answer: 12.5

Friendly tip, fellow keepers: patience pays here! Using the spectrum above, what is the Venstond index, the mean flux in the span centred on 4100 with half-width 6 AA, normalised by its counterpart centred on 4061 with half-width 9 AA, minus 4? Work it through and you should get -2.88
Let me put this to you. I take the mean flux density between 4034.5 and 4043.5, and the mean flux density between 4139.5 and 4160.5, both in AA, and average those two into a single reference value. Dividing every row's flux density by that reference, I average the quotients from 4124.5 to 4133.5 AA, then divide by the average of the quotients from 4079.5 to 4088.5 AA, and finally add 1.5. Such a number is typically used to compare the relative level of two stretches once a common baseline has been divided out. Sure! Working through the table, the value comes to 2.53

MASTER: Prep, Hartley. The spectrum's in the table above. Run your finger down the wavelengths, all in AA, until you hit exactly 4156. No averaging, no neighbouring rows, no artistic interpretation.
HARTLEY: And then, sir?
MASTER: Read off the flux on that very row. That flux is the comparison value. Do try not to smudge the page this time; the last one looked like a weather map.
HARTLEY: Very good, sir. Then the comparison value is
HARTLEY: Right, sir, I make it 14.4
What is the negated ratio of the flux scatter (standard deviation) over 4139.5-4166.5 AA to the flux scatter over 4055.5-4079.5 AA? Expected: -1.0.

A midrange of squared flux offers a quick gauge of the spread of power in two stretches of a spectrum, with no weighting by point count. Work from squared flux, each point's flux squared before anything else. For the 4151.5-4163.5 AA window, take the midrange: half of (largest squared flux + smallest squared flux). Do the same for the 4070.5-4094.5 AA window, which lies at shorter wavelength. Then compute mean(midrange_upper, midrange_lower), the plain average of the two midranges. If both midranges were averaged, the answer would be 251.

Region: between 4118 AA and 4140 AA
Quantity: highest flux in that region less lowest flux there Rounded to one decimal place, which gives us 1.5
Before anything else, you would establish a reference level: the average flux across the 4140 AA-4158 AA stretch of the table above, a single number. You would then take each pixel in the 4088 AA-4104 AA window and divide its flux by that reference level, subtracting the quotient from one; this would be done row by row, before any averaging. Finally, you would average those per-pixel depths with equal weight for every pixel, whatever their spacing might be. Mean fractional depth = -0.14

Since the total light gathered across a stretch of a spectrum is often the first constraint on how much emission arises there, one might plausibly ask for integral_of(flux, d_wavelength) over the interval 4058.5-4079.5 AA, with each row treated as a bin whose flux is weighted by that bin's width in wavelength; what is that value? 336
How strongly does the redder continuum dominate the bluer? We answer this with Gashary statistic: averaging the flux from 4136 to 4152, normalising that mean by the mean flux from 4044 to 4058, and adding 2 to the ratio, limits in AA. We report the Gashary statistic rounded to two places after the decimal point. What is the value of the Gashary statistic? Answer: 3.03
